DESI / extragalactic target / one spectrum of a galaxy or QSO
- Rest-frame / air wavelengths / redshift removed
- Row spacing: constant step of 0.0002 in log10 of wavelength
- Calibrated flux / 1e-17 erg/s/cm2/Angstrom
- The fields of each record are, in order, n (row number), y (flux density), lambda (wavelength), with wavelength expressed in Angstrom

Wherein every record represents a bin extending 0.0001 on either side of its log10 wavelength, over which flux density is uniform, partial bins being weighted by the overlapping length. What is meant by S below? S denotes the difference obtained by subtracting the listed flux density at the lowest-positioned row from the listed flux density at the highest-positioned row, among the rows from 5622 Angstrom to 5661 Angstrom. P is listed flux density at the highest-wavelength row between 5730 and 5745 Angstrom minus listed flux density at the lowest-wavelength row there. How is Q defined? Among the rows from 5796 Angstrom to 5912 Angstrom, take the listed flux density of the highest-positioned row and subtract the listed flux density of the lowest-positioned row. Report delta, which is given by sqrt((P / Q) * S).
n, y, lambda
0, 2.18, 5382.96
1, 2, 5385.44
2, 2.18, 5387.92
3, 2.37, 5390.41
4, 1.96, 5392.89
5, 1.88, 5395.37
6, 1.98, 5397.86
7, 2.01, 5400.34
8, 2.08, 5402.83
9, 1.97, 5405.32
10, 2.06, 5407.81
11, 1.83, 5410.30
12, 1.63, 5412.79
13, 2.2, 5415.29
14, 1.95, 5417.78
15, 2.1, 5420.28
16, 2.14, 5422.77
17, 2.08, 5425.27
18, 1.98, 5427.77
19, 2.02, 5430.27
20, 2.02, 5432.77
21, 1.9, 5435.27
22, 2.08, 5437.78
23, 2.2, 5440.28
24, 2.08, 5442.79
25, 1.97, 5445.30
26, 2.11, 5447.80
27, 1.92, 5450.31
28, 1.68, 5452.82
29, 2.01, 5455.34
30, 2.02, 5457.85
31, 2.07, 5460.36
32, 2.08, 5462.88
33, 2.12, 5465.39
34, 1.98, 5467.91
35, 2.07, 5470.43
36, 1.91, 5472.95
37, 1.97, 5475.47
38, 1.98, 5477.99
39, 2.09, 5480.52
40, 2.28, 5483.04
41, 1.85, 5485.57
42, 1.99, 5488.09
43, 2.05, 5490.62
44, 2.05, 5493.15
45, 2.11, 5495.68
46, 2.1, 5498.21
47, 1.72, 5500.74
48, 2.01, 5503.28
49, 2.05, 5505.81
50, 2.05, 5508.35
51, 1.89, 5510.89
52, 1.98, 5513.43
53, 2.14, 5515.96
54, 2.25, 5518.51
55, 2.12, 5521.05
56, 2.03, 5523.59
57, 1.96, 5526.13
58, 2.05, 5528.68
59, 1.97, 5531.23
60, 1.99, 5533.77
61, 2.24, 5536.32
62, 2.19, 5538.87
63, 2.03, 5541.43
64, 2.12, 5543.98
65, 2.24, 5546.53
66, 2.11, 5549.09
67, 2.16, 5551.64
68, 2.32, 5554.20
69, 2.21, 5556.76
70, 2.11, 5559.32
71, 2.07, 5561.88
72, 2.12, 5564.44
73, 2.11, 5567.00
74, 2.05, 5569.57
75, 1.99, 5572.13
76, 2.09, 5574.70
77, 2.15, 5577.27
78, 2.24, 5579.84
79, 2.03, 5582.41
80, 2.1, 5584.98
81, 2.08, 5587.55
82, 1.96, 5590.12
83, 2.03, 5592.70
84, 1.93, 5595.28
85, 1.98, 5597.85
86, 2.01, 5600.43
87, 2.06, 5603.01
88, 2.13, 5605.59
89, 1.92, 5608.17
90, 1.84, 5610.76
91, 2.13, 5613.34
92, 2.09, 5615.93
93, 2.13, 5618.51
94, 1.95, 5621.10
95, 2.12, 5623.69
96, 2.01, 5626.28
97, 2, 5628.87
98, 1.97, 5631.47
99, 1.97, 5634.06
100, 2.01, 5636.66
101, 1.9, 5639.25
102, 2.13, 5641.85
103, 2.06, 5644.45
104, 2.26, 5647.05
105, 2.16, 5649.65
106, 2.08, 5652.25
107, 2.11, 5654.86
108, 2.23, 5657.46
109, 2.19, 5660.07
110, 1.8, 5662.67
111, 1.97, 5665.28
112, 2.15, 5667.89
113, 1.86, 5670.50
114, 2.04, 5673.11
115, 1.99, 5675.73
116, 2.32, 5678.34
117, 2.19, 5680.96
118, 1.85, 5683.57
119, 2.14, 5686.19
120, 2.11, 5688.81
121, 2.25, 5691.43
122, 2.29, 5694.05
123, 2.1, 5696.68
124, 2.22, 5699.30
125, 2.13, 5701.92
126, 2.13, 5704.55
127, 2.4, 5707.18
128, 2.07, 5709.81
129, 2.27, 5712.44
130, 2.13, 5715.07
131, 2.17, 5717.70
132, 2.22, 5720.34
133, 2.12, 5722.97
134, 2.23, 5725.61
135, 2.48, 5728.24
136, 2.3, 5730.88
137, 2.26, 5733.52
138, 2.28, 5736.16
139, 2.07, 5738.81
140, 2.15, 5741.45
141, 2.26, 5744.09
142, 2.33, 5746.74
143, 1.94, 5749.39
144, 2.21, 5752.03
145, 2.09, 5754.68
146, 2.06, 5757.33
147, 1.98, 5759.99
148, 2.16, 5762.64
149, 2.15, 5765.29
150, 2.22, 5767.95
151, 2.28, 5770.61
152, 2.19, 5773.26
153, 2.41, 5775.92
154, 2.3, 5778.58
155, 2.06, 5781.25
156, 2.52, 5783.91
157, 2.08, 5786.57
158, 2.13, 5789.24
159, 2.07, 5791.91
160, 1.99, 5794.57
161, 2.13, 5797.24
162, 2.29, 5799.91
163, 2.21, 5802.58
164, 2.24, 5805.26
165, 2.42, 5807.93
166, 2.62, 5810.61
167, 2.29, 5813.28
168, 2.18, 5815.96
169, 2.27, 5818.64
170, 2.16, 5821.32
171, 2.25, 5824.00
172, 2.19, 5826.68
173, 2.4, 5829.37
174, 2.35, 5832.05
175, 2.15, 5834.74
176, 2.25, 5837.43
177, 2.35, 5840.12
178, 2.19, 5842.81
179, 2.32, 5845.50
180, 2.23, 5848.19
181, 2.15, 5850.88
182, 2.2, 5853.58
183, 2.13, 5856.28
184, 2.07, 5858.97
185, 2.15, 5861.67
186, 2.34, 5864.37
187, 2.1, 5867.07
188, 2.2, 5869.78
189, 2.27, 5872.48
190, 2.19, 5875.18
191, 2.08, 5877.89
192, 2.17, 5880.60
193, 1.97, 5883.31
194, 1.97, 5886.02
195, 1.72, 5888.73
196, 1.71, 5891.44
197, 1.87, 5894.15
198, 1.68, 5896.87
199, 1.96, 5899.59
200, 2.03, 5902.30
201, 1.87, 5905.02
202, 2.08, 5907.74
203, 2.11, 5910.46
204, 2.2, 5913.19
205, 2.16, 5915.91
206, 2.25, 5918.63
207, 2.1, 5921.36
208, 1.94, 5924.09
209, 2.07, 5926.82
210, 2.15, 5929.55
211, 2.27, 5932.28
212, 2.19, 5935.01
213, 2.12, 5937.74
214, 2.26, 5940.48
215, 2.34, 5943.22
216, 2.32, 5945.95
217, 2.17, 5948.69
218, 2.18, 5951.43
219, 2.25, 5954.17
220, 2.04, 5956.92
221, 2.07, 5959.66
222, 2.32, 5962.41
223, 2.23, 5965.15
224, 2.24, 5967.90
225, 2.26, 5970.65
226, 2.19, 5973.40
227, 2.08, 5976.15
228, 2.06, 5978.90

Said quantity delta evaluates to 0.37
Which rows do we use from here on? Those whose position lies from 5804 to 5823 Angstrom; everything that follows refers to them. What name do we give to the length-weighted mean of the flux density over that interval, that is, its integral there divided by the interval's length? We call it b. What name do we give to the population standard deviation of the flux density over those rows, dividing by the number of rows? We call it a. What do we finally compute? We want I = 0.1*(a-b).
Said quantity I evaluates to -0.216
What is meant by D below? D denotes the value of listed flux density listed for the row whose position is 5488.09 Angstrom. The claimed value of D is 1.99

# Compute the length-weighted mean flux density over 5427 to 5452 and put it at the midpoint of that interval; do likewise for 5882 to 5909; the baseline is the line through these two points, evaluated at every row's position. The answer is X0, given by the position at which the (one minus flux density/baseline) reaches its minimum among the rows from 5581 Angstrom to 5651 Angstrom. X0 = 5647.05 Angstrom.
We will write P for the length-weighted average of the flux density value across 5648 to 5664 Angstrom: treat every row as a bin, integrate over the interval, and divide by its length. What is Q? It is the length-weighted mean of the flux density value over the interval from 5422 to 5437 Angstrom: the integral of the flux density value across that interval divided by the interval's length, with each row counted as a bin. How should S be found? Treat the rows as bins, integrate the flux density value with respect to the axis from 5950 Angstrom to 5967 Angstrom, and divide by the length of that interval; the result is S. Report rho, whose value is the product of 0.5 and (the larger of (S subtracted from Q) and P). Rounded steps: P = 2.10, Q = 2.02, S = 2.18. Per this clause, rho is 1.05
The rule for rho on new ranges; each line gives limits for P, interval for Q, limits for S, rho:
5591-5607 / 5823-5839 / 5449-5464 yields 1.01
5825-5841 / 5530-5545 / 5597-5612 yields 1.14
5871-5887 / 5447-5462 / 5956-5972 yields 1.06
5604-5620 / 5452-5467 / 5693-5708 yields 1.02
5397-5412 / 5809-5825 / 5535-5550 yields 0.99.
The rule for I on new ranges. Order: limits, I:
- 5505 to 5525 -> -0.196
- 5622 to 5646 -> -0.195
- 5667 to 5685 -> -0.189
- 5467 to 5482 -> -0.194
